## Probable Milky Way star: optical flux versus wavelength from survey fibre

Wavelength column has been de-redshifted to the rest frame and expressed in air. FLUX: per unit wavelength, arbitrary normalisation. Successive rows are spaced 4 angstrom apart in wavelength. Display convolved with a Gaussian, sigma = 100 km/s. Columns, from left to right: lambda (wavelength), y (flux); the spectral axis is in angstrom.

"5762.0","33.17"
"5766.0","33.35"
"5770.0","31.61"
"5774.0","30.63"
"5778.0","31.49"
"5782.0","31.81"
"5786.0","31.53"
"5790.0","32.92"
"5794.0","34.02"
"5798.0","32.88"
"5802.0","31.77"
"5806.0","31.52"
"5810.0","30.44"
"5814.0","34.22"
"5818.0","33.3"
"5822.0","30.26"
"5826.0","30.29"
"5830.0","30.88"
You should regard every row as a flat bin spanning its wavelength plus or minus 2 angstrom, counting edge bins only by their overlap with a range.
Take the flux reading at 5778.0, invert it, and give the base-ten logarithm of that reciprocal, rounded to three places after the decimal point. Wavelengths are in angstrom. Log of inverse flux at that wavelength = -1.498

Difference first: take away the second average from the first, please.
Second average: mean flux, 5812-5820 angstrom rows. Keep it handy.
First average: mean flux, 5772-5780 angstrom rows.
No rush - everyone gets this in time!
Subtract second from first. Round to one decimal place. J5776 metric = -2.7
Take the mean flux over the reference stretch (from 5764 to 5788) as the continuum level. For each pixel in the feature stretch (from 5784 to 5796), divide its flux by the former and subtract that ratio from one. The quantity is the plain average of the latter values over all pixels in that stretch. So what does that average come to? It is -0.034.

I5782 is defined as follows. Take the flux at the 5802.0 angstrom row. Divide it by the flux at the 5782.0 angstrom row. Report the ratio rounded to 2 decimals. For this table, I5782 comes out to 1.00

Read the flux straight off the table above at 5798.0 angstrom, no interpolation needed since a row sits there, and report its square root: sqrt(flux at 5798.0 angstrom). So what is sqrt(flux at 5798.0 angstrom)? 5.73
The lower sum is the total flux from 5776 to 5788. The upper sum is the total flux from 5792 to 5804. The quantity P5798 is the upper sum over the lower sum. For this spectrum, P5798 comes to 1.040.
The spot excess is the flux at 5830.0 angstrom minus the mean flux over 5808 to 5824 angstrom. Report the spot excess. -1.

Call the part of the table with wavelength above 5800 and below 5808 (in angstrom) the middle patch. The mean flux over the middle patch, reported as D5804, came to 31.6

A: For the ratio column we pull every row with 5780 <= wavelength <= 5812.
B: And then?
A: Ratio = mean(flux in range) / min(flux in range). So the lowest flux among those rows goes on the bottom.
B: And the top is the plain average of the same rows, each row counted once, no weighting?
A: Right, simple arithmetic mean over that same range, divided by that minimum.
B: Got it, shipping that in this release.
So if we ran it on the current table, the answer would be 1.05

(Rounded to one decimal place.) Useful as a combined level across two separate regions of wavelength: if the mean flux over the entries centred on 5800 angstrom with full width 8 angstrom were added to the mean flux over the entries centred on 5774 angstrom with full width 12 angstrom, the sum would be 63.6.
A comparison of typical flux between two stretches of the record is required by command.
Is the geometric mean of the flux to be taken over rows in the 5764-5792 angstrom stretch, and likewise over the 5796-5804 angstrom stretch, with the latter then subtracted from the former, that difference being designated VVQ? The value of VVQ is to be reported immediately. -0.4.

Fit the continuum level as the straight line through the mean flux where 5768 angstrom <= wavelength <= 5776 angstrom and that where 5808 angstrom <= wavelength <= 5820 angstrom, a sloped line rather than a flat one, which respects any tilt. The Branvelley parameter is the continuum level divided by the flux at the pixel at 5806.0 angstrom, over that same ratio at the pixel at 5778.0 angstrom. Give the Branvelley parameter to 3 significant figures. 1.03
